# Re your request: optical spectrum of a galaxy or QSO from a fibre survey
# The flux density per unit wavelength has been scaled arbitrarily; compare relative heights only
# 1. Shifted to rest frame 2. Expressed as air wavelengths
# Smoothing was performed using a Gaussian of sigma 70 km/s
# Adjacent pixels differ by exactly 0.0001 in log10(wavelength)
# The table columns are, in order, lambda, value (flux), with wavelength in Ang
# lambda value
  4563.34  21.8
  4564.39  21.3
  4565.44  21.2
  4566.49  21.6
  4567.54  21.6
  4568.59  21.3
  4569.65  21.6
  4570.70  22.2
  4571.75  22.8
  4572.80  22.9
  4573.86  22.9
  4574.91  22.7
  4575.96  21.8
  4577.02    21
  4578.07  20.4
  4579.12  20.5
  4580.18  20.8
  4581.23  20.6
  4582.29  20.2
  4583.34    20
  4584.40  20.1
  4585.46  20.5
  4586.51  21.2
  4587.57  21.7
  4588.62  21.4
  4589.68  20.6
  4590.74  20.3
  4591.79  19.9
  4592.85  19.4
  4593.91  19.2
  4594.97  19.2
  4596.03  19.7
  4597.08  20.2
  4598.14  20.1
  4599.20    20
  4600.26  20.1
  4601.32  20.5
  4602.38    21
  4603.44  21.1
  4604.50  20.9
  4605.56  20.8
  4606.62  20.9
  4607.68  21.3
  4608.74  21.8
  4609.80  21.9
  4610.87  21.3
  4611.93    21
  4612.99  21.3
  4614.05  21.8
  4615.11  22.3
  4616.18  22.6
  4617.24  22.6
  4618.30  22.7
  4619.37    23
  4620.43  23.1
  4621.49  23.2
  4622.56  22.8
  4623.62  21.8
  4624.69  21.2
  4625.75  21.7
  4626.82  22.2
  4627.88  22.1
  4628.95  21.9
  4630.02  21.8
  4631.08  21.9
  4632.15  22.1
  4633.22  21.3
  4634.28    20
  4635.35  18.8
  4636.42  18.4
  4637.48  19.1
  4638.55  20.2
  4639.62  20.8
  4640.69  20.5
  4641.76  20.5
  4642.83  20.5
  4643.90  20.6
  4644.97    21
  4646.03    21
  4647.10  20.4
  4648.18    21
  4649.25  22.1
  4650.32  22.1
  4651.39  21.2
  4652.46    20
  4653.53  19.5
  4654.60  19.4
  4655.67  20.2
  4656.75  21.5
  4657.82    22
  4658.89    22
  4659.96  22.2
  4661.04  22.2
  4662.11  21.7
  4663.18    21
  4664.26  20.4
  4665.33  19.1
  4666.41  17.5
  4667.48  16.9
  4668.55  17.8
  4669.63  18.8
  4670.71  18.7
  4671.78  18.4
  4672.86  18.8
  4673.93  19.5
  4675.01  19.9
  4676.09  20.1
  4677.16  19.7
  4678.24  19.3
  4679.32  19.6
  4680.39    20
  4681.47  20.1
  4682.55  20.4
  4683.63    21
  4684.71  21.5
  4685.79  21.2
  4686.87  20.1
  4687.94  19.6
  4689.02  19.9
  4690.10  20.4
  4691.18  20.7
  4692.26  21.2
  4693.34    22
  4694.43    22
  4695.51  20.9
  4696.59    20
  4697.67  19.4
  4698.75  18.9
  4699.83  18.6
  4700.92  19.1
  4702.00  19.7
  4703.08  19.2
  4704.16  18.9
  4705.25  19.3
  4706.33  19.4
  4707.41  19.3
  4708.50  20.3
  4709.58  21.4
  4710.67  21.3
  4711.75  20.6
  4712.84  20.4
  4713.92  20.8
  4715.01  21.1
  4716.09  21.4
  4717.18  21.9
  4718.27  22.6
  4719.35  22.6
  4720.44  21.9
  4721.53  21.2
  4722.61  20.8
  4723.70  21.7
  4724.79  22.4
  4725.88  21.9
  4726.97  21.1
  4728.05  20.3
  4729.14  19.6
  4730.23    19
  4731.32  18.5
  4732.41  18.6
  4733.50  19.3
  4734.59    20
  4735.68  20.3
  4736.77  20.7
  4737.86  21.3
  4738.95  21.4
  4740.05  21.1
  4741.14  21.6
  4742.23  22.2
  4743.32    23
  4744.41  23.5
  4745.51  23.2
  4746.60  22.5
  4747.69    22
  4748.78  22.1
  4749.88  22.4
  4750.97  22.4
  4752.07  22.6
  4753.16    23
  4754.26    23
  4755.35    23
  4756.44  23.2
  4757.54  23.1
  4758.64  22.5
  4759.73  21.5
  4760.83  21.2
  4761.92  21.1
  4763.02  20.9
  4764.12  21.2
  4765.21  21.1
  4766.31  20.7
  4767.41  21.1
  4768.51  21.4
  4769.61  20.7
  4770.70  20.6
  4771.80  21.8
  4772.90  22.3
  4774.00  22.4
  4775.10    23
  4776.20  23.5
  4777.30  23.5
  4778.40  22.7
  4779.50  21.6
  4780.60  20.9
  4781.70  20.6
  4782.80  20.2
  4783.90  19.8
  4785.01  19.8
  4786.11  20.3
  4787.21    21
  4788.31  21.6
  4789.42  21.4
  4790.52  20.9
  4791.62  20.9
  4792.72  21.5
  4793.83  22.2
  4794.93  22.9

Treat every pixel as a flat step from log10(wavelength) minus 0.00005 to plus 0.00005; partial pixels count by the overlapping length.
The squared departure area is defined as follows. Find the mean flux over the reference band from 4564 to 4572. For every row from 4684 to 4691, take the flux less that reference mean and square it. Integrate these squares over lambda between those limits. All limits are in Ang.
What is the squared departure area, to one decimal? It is 13.2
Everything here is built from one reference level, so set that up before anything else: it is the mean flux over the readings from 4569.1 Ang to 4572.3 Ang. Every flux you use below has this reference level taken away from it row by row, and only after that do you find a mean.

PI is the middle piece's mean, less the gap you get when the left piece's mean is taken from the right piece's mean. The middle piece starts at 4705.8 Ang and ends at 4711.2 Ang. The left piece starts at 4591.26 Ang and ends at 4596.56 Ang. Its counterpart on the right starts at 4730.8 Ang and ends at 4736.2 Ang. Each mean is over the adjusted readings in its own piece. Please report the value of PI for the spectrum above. -1.7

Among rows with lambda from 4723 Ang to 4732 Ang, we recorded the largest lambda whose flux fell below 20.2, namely 4731.32 Ang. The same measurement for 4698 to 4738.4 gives 4734.59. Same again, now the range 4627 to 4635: 4634.28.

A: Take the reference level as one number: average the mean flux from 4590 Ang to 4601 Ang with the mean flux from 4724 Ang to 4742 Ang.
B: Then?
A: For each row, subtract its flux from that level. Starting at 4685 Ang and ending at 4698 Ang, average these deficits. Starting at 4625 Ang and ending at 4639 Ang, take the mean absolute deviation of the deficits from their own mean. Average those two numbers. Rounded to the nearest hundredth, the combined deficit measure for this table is 0.36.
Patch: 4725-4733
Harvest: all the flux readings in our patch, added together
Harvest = 139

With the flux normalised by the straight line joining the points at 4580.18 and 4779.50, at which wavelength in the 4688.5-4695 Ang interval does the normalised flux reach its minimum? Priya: 4689.02 Ang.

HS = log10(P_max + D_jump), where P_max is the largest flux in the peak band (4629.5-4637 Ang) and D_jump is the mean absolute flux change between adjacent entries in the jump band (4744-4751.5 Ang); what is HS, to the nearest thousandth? 1.351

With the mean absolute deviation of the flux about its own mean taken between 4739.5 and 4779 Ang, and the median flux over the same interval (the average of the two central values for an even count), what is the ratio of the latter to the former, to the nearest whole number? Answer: 28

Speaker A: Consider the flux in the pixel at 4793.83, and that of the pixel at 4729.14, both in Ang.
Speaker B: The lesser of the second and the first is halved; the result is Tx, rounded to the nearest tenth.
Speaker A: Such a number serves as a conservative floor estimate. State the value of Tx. 9.8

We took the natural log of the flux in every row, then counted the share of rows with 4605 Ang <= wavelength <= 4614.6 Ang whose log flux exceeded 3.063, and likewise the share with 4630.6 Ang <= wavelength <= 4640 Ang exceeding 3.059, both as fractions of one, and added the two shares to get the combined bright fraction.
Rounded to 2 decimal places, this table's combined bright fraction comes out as 0.56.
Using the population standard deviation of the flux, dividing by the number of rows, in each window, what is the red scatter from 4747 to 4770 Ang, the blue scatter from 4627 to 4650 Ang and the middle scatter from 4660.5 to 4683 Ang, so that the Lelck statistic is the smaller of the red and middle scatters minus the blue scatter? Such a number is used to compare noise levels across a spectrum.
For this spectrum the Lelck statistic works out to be -0.19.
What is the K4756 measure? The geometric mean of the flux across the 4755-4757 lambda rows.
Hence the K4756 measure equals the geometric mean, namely 23.1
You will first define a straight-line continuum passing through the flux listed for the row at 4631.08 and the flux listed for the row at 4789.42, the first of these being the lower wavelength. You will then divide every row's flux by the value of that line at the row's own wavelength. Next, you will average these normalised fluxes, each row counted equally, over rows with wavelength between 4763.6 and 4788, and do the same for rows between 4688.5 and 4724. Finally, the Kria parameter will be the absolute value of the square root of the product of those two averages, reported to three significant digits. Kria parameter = 0.973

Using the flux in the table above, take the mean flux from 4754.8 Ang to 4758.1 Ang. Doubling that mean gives 46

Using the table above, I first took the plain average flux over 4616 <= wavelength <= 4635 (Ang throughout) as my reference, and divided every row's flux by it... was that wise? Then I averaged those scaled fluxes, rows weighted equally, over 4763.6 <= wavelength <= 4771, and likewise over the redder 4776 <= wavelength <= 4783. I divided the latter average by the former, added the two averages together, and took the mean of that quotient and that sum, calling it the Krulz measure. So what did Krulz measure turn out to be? 1.49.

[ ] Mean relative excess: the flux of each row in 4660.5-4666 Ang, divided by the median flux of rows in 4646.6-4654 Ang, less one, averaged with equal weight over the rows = -0.01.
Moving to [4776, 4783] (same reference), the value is 0.04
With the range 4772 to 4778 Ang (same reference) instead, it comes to 0.09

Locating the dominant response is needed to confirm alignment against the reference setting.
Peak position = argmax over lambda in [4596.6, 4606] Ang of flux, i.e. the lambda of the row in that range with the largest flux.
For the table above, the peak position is 4603.44 Ang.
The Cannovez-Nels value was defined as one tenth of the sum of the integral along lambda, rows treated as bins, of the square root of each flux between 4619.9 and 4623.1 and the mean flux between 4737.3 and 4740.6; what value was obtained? 3.66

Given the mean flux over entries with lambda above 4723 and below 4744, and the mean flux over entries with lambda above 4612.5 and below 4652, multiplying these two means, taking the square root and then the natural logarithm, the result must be 3.05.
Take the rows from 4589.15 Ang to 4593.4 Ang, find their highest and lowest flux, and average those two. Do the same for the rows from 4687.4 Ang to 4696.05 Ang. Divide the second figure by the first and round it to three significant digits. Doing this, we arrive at 1.04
